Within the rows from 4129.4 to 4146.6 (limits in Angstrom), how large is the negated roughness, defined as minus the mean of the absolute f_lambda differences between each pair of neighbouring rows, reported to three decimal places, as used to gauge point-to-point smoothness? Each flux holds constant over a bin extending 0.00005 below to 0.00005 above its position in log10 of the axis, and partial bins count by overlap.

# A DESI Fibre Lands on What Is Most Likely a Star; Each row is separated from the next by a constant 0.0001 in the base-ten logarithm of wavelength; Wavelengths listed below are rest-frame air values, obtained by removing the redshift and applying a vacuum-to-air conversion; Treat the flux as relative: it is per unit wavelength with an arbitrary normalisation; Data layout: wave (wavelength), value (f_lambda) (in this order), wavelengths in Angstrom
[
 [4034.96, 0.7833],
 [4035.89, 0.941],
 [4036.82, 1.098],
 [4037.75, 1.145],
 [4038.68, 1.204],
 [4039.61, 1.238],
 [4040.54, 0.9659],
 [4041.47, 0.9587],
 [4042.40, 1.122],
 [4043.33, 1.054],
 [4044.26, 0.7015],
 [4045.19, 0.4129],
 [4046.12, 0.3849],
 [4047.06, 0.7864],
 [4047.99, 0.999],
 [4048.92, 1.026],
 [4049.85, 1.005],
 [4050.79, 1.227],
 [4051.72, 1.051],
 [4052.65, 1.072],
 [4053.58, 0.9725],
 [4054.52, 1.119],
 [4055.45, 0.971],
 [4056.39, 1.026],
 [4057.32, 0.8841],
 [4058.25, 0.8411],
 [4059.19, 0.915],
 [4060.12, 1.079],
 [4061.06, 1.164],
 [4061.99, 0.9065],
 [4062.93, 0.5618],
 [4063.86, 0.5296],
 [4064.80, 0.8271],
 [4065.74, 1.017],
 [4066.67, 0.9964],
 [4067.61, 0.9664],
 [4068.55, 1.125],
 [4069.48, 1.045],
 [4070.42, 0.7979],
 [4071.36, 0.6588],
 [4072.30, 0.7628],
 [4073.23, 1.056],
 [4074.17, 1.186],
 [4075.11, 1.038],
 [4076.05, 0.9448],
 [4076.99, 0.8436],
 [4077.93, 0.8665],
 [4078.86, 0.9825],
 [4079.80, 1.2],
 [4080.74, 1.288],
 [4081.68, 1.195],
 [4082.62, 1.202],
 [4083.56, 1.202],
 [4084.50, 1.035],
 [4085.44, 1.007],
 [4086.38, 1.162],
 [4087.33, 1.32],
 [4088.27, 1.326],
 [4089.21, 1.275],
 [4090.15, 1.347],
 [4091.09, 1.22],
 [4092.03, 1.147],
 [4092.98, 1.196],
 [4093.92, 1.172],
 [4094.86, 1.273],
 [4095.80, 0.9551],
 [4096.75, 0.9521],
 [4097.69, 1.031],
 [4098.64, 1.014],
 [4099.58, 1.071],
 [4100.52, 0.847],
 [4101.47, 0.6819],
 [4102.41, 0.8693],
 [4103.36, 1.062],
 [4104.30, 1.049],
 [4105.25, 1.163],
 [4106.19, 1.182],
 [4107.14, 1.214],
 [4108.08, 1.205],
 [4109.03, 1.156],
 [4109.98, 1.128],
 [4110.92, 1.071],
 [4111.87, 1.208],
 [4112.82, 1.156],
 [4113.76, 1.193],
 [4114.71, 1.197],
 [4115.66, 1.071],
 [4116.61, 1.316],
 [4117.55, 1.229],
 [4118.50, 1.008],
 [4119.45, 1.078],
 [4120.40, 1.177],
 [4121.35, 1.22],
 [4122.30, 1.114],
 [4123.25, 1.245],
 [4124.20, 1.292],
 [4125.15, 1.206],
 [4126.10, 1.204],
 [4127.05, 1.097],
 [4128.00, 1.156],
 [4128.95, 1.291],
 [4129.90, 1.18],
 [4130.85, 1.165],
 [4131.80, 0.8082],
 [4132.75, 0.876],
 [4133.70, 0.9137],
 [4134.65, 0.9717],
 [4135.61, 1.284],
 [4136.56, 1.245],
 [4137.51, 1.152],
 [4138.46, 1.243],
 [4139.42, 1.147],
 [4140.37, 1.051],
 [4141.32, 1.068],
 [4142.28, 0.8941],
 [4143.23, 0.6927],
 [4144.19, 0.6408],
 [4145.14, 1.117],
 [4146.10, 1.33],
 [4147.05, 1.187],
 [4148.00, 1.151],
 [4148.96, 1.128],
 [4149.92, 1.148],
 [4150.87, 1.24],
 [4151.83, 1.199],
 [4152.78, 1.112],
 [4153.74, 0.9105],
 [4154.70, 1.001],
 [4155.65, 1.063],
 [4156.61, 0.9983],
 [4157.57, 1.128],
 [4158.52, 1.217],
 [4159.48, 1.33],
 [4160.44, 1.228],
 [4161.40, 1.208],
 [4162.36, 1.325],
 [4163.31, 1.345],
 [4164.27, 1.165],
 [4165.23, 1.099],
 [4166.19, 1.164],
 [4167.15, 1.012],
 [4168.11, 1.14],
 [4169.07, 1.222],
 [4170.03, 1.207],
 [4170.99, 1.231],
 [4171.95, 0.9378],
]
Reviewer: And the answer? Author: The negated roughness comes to -0.141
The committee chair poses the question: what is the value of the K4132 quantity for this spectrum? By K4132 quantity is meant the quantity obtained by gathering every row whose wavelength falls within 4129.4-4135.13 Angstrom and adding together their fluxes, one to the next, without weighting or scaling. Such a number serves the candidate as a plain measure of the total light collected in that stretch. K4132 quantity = 5.9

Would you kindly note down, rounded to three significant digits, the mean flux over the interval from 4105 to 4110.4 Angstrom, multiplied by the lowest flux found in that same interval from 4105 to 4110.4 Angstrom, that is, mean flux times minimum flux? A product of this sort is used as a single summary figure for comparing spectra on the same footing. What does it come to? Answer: 1.33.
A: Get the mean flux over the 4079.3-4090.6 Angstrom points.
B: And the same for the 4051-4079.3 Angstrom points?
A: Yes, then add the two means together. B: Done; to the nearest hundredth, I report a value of 2.15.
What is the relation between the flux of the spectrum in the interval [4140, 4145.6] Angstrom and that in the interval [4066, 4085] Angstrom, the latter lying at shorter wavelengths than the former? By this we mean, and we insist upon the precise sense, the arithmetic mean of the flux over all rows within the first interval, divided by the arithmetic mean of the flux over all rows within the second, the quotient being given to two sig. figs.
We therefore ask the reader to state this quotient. 0.89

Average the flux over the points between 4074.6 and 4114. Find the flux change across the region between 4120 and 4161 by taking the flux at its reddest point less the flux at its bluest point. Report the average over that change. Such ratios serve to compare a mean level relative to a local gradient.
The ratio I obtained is 22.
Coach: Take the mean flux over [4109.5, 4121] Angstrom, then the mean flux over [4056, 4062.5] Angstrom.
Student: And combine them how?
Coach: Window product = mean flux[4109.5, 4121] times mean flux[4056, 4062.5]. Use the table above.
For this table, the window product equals 1.12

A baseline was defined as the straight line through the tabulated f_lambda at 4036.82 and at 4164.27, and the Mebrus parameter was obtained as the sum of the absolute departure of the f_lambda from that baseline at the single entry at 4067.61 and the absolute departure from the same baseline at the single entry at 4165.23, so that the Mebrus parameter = 0.21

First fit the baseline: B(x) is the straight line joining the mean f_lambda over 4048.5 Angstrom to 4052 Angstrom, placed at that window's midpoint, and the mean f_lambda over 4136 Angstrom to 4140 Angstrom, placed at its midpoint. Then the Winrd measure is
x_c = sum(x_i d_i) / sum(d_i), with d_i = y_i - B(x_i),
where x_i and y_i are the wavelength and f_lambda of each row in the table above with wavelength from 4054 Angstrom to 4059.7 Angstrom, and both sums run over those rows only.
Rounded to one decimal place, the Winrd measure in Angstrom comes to 4057.8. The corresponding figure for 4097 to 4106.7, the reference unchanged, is 4101.0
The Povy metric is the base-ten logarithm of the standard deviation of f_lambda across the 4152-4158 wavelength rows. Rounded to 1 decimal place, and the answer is -1.1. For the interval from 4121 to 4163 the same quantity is -0.8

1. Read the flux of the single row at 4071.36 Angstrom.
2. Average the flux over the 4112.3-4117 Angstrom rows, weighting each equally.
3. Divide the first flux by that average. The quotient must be 0.56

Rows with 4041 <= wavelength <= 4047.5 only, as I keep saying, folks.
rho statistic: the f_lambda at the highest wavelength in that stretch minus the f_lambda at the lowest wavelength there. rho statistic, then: -0.2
